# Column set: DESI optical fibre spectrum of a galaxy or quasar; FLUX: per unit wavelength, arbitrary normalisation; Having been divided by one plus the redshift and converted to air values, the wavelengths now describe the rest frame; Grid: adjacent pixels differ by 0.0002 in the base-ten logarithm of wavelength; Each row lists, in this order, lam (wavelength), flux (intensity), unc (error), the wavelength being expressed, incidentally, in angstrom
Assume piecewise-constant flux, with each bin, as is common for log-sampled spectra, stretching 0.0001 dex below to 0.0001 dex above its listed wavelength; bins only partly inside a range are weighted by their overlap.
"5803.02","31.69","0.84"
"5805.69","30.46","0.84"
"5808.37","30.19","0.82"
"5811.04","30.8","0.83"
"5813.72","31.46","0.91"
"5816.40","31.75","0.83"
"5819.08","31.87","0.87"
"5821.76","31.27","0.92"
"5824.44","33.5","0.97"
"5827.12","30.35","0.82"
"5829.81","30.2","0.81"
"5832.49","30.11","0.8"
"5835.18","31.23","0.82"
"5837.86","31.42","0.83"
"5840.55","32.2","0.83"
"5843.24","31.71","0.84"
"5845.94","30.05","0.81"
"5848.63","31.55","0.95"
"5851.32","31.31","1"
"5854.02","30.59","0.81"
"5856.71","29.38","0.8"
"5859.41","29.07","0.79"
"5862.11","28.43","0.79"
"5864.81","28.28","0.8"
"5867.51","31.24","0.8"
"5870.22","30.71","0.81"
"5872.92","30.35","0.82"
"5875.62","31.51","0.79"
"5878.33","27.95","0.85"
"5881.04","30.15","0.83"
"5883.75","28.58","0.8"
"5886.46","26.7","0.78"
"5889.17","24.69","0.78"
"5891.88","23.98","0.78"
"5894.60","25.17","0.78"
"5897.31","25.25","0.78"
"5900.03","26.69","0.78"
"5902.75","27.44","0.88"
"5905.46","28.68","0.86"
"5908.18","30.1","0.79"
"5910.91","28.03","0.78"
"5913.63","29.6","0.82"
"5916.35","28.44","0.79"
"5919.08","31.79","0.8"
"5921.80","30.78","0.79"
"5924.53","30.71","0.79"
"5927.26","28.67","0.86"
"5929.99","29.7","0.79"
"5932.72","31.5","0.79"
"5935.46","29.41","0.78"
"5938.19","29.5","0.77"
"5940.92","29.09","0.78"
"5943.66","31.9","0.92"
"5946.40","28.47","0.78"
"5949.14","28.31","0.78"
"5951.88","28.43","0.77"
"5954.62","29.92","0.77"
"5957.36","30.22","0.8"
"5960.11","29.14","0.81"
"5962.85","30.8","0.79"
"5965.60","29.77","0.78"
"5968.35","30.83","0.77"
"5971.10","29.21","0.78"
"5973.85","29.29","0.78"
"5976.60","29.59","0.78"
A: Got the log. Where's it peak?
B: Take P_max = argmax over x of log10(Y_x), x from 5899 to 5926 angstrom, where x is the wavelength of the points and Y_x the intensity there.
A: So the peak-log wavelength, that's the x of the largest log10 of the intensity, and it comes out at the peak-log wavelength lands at 5919.08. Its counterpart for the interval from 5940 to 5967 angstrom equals 5943.66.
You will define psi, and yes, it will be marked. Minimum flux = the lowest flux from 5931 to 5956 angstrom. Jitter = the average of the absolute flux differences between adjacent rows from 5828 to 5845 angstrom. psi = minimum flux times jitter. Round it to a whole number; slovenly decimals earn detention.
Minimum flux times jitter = 15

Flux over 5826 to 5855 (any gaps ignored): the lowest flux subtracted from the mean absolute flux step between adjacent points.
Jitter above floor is -29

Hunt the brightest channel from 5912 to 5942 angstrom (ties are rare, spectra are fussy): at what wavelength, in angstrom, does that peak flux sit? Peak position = 5919.08 angstrom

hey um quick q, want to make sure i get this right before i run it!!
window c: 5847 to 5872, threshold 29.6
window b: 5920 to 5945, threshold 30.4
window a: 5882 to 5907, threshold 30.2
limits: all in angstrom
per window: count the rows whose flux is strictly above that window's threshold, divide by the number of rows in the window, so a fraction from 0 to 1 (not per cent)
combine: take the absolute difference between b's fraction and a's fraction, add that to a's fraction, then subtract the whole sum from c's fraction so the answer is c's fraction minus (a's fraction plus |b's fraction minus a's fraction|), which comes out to 0.1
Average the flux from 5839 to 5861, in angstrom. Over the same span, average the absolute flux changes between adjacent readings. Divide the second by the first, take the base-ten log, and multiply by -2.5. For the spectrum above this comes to 3.9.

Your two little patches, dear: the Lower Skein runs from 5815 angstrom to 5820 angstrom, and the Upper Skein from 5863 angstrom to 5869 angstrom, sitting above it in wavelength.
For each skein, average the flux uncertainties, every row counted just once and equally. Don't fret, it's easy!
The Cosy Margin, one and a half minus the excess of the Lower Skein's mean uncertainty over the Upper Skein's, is 1.45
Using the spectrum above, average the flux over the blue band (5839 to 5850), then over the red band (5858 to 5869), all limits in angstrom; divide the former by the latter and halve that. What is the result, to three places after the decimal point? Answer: 0.536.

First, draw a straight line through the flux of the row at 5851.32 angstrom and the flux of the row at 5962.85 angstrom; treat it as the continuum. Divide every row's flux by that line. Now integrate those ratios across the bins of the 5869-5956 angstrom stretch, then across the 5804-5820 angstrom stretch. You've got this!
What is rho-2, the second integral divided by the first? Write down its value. 0.20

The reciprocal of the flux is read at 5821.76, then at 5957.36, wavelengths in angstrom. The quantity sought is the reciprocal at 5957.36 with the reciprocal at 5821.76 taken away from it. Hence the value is 0.0011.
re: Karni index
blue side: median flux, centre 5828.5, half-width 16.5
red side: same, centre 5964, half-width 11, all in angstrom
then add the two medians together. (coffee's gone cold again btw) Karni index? 61.3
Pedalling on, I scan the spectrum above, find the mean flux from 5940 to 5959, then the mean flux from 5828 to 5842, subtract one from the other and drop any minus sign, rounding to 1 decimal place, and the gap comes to 1.6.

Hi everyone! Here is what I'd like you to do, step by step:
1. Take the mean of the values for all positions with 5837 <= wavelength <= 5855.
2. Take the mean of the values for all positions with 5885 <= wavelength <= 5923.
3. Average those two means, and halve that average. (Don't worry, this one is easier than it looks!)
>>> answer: 14.7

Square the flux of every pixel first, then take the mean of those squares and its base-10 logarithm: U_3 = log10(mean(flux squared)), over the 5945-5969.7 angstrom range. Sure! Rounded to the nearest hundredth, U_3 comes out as 2.94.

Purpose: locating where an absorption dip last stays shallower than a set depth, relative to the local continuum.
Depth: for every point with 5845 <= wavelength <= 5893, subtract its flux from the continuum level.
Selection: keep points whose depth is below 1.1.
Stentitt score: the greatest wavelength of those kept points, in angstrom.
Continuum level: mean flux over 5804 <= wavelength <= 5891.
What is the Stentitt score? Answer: 5881.04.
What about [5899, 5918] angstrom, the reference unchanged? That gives 5913.63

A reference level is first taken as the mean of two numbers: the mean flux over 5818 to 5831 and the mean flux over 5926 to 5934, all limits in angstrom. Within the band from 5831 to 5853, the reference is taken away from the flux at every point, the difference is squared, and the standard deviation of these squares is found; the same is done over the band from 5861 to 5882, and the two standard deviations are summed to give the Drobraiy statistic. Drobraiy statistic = 4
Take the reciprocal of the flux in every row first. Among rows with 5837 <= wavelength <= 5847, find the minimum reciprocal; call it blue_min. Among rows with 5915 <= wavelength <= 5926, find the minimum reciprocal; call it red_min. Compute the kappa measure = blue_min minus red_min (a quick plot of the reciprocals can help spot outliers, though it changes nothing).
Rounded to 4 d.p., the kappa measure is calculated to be -0.0004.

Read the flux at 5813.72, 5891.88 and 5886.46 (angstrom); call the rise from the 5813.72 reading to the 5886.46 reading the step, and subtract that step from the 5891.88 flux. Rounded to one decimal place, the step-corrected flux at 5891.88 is 28.7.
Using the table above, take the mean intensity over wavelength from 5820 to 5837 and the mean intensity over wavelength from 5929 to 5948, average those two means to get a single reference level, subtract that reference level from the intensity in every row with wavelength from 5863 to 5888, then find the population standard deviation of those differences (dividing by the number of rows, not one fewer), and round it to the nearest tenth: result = 1.6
